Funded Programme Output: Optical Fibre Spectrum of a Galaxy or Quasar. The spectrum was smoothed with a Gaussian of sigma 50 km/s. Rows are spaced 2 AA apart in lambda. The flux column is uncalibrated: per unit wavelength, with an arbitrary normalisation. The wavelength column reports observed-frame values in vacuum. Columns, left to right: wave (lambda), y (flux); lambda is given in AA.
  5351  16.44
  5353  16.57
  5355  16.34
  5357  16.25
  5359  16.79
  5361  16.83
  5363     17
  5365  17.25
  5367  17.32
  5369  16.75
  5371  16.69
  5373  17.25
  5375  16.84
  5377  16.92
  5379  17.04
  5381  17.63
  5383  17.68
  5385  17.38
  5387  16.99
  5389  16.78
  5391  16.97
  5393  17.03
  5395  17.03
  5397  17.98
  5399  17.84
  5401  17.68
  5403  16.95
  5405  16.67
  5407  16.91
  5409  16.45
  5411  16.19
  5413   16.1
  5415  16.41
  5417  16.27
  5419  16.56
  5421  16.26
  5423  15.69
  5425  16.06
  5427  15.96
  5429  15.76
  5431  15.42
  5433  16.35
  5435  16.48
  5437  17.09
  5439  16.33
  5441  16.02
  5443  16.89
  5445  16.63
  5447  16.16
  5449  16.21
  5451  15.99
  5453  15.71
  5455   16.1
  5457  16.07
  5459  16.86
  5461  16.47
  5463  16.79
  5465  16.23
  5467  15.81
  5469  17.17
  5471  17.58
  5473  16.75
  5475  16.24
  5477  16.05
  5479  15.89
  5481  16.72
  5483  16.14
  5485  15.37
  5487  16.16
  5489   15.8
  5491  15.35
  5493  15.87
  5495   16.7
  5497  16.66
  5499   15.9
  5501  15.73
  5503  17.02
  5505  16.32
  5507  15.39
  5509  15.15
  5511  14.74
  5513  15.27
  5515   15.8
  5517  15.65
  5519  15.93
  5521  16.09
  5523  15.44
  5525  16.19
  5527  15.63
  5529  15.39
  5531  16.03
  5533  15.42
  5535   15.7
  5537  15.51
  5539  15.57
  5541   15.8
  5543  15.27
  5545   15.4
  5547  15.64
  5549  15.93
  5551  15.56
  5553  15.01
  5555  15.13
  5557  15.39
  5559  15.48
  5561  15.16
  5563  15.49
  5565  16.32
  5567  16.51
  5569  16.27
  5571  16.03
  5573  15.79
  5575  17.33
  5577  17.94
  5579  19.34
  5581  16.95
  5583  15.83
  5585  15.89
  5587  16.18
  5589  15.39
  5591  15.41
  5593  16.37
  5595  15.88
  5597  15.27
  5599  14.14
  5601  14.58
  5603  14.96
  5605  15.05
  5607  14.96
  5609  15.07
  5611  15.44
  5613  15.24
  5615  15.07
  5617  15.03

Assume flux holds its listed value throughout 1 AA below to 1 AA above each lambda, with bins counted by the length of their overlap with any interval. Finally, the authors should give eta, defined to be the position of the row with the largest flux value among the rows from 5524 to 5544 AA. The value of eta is 5525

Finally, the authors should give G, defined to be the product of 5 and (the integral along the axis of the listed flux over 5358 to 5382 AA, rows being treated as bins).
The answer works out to 2043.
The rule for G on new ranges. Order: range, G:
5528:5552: 1872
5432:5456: 1960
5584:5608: 1841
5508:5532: 1873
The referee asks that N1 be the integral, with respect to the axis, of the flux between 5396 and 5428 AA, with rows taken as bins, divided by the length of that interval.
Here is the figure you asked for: 16.6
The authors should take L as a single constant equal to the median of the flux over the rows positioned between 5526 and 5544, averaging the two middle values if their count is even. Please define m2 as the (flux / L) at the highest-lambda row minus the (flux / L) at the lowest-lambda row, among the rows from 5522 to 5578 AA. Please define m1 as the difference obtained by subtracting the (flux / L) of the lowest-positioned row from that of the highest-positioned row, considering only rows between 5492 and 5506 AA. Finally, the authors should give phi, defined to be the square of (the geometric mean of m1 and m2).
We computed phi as 0.0046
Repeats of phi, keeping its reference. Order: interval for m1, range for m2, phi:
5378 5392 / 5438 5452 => 0.0001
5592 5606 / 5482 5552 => 0.0032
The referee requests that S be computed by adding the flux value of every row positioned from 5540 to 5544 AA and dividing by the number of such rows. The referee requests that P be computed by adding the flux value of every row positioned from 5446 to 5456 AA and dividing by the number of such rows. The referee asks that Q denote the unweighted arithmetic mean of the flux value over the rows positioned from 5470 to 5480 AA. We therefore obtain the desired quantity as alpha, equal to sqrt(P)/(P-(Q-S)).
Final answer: 0.266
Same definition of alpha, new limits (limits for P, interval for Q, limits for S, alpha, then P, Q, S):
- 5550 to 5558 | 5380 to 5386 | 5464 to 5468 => 0.285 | 15.3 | 17.6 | 16.0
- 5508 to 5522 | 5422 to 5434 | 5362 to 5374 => 0.236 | 15.5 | 15.9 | 17.0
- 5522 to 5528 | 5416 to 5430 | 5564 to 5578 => 0.244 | 15.8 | 16.1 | 16.6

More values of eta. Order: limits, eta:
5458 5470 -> 5469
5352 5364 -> 5363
